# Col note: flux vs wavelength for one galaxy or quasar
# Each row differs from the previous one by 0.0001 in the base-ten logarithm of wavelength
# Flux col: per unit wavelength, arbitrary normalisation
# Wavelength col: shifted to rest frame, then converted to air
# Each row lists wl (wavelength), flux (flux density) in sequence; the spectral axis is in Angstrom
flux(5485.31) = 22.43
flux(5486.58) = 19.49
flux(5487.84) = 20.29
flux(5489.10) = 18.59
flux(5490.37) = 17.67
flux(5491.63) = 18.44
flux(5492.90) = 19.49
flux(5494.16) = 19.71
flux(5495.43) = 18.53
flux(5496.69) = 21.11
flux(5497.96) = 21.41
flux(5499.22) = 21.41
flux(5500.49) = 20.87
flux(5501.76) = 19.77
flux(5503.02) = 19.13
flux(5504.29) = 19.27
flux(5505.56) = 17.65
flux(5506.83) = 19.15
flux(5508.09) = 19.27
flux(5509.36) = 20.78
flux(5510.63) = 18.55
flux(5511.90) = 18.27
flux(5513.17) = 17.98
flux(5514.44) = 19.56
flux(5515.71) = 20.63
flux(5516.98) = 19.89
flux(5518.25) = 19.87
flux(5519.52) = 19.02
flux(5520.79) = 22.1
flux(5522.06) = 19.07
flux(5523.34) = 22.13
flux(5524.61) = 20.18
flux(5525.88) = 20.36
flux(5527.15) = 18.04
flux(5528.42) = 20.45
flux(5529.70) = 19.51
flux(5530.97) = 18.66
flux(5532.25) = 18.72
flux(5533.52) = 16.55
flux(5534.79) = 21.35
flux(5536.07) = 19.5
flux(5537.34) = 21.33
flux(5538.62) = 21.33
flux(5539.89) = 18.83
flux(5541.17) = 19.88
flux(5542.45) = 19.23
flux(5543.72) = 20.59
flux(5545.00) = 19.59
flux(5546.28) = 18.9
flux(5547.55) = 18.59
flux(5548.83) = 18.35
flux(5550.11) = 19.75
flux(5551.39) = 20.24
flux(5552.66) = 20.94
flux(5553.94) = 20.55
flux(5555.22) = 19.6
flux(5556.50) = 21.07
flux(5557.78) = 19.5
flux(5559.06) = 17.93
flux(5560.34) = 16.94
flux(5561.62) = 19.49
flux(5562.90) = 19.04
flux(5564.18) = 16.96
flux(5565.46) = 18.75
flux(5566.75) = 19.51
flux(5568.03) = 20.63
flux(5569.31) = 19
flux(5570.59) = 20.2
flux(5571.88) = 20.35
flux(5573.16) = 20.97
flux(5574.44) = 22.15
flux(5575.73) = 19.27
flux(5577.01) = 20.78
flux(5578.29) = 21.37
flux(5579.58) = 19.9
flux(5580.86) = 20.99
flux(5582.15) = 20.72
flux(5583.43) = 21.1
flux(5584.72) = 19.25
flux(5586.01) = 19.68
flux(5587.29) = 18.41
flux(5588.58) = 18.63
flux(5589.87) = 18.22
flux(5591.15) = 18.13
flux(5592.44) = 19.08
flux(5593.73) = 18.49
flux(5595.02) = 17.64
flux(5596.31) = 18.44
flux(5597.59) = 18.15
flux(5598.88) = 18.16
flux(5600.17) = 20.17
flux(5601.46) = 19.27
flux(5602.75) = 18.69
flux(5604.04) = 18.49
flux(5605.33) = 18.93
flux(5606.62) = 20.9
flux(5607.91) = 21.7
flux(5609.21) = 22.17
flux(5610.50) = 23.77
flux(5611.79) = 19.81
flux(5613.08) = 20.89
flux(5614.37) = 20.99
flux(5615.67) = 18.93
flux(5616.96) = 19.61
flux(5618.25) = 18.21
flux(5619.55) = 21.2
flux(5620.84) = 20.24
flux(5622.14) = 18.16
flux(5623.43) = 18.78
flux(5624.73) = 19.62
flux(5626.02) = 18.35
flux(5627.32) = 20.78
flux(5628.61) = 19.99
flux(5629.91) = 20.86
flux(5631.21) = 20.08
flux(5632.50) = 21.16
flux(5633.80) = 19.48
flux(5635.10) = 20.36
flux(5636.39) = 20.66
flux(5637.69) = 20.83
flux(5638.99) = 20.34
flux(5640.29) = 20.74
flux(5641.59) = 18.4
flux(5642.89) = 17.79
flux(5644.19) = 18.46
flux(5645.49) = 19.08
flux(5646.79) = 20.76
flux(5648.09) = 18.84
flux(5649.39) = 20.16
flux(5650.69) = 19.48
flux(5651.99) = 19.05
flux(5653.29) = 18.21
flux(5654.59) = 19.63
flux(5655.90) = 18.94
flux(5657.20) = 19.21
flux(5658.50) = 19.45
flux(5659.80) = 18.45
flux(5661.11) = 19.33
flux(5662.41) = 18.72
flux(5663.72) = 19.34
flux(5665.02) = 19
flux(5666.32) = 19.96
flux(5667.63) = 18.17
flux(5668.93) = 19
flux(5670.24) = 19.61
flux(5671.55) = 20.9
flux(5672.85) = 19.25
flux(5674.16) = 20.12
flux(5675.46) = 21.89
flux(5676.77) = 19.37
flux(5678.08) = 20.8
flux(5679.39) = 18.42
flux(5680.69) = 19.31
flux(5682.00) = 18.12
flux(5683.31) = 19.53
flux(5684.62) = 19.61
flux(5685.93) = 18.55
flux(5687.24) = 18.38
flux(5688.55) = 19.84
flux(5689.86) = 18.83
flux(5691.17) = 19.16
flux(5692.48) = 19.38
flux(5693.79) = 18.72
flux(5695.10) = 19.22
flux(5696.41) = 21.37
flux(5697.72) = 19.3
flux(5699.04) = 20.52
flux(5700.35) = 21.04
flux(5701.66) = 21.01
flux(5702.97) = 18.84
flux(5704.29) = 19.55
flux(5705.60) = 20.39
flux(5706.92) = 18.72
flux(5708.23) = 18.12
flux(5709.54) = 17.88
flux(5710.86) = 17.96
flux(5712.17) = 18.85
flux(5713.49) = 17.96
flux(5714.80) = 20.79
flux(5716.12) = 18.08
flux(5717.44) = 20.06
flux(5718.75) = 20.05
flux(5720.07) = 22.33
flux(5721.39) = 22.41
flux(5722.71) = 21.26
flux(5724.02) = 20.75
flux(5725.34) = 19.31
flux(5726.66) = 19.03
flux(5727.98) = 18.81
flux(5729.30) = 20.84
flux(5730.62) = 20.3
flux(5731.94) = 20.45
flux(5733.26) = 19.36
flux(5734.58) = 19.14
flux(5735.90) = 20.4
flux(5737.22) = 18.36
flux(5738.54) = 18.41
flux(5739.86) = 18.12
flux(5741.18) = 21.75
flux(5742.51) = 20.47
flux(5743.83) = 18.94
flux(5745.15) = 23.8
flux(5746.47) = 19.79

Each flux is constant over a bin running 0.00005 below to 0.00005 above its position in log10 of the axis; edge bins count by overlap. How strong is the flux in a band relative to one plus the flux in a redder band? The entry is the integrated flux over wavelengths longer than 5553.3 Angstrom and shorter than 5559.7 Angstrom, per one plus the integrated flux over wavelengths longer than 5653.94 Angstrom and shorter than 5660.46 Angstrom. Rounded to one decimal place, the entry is 1.0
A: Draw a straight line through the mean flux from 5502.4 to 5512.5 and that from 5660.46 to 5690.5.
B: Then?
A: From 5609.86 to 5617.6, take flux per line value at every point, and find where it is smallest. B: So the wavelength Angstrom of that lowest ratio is 5615.67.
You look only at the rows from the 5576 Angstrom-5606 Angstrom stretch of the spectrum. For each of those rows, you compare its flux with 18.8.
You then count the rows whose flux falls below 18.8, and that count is 11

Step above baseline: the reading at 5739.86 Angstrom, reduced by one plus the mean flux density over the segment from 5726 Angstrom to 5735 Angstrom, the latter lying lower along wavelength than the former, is -2.6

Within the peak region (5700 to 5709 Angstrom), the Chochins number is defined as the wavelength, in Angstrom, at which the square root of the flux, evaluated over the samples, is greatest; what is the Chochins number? 5700.35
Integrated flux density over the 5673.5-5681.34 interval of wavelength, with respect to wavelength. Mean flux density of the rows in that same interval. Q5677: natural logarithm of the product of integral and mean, 8.05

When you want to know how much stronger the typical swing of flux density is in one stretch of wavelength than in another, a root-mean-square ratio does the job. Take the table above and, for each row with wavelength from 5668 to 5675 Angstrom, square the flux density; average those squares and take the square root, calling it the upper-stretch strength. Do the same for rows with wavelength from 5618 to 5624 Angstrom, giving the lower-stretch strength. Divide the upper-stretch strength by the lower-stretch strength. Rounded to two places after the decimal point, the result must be 1.02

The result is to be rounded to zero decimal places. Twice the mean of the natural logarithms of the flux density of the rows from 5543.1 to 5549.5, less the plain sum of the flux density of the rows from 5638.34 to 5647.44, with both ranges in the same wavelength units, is -130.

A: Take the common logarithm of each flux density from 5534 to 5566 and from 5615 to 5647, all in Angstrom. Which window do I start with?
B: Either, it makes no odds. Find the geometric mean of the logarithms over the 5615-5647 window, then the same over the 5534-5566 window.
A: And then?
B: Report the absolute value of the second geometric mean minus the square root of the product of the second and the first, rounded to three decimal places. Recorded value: 0.002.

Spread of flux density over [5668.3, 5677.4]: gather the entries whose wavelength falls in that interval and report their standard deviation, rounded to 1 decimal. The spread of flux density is 1.0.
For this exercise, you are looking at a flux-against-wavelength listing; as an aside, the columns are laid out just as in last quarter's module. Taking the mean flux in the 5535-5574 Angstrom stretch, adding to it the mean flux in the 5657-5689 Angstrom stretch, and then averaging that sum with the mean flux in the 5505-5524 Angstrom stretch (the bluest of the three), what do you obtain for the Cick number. 29.3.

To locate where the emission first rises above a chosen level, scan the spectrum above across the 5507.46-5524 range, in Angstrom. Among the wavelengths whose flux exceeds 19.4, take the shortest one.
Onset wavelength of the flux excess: 5509.36 Angstrom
